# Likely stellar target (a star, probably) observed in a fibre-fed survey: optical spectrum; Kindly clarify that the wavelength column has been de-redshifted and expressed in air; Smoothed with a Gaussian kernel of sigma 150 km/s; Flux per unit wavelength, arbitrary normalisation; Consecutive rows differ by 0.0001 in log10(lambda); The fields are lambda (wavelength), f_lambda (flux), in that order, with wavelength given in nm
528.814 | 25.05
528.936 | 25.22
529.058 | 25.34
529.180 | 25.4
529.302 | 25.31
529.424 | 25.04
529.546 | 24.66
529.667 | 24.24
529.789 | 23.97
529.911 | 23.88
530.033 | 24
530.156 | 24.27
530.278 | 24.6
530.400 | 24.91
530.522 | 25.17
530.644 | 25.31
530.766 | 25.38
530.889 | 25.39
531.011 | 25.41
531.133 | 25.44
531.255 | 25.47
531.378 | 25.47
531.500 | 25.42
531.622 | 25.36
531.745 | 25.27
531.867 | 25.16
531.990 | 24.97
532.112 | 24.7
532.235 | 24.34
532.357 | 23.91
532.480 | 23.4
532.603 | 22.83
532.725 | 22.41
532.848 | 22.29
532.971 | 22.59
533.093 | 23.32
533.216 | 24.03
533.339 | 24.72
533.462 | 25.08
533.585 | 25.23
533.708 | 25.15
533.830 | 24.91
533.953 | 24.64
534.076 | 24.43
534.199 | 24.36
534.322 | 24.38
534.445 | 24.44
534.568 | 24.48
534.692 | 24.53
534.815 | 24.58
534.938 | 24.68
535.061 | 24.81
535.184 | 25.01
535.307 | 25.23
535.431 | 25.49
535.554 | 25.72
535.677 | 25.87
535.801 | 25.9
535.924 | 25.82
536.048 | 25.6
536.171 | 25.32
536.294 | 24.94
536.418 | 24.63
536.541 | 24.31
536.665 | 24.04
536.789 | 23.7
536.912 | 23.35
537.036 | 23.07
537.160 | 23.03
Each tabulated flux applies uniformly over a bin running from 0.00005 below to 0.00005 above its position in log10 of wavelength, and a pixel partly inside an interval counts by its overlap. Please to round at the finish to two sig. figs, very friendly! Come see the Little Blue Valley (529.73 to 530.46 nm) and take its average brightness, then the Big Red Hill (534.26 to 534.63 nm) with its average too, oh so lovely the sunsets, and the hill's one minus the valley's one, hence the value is 0.16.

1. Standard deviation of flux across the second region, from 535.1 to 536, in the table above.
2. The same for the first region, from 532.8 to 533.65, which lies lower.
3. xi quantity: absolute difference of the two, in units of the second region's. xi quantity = 2.44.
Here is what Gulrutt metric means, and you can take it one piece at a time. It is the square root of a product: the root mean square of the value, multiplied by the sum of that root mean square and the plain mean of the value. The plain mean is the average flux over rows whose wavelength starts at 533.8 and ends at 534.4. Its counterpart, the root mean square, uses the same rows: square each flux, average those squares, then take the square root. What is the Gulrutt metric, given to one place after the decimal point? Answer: 34.7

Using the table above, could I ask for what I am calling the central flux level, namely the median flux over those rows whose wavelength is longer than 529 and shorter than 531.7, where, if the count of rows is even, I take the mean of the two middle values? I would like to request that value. 25.3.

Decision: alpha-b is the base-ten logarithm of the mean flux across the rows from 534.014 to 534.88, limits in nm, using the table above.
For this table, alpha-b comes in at 1.39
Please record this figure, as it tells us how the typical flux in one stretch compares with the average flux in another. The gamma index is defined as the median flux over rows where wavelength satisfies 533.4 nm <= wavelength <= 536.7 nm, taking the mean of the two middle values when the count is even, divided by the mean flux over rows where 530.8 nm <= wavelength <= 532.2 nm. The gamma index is 0.99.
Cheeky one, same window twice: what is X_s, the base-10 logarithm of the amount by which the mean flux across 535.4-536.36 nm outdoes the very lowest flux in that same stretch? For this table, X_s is -0.19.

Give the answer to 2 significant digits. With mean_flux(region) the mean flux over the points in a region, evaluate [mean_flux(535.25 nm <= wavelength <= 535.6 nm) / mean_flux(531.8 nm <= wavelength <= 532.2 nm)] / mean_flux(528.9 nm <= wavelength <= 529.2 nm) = 0.040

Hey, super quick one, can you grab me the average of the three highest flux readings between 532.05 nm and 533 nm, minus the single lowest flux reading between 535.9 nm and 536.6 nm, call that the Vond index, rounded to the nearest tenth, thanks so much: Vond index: 0.0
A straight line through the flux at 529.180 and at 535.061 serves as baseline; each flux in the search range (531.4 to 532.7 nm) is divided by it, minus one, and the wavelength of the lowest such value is 532.603 nm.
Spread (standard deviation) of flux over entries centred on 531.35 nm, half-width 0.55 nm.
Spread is 0.10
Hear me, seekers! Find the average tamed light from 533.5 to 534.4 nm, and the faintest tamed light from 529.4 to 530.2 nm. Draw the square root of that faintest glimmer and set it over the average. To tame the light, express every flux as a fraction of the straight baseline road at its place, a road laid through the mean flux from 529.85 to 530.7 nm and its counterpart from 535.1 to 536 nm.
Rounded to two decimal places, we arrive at 1.01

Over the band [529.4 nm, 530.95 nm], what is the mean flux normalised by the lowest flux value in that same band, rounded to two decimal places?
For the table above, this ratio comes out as 1.03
